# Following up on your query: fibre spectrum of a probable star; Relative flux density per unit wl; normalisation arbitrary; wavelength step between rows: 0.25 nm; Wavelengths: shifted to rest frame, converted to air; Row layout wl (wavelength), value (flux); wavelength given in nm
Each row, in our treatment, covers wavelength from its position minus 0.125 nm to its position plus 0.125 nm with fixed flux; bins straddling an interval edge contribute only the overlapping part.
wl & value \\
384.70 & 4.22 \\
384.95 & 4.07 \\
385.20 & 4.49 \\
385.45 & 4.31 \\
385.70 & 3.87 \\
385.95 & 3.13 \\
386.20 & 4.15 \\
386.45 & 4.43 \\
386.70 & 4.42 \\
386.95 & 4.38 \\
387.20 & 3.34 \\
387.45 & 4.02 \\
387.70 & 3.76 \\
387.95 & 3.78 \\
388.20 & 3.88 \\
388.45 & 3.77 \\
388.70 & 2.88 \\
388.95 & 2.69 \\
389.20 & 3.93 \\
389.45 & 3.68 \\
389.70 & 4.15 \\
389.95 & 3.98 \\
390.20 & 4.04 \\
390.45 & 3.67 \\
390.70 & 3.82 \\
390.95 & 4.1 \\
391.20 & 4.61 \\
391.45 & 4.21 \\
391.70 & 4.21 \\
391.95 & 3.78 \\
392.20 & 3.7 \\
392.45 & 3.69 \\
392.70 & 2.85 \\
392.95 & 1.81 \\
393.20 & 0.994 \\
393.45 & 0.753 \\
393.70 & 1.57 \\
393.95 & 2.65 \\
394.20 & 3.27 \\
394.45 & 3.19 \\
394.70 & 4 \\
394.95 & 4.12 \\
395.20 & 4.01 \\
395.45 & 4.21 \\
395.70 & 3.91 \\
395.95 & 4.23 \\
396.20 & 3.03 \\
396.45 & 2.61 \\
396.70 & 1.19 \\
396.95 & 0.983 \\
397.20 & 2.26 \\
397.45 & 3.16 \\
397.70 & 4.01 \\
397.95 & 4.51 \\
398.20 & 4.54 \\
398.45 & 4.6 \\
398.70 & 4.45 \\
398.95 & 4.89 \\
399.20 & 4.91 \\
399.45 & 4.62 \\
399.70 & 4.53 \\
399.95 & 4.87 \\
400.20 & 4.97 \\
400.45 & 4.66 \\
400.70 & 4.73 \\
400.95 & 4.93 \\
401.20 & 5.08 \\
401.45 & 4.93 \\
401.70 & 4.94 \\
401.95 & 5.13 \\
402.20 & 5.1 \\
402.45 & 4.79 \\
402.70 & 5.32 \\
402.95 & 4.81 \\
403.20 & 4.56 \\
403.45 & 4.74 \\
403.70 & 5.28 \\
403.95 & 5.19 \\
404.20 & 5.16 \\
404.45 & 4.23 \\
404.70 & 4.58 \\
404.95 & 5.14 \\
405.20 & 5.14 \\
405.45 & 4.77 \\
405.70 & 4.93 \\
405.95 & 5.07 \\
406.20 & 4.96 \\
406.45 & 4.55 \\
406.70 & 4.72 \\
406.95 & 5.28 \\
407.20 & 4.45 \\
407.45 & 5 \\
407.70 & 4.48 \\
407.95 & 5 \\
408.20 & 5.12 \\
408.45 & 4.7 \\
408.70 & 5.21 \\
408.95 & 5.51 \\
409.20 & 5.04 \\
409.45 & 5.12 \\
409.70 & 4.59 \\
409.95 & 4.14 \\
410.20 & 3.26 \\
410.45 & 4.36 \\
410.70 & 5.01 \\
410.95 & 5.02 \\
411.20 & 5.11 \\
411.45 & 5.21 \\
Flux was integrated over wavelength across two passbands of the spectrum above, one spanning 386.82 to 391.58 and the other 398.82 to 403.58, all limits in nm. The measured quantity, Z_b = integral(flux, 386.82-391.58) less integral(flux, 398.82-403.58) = -5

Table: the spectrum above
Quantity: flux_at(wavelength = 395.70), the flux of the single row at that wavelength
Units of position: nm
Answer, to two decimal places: 3.91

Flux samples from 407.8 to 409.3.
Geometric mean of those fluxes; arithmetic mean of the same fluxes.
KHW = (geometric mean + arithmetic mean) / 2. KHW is 5.1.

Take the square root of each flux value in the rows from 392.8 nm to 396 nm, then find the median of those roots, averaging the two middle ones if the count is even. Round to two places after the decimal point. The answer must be 1.81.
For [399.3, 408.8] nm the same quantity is 2.22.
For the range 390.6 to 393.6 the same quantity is 1.93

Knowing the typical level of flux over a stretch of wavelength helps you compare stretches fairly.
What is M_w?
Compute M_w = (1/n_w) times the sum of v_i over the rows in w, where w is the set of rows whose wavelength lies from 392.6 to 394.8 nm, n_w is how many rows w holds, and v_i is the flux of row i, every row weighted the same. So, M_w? 2.3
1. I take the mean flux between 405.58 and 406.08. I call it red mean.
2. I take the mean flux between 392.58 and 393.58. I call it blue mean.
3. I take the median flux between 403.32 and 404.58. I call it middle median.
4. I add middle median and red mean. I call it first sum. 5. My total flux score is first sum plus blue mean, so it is 12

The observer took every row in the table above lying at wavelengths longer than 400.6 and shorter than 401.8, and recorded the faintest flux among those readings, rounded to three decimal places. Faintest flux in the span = 4.730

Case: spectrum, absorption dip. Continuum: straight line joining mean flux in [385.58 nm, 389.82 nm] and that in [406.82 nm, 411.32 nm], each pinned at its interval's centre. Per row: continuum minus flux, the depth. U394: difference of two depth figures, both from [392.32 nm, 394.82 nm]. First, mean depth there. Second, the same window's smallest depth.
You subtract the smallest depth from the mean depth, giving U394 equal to 1.47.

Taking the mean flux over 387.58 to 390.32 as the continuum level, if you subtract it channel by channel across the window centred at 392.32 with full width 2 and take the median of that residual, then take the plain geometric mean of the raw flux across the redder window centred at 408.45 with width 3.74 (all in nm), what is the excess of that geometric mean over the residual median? 4.7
